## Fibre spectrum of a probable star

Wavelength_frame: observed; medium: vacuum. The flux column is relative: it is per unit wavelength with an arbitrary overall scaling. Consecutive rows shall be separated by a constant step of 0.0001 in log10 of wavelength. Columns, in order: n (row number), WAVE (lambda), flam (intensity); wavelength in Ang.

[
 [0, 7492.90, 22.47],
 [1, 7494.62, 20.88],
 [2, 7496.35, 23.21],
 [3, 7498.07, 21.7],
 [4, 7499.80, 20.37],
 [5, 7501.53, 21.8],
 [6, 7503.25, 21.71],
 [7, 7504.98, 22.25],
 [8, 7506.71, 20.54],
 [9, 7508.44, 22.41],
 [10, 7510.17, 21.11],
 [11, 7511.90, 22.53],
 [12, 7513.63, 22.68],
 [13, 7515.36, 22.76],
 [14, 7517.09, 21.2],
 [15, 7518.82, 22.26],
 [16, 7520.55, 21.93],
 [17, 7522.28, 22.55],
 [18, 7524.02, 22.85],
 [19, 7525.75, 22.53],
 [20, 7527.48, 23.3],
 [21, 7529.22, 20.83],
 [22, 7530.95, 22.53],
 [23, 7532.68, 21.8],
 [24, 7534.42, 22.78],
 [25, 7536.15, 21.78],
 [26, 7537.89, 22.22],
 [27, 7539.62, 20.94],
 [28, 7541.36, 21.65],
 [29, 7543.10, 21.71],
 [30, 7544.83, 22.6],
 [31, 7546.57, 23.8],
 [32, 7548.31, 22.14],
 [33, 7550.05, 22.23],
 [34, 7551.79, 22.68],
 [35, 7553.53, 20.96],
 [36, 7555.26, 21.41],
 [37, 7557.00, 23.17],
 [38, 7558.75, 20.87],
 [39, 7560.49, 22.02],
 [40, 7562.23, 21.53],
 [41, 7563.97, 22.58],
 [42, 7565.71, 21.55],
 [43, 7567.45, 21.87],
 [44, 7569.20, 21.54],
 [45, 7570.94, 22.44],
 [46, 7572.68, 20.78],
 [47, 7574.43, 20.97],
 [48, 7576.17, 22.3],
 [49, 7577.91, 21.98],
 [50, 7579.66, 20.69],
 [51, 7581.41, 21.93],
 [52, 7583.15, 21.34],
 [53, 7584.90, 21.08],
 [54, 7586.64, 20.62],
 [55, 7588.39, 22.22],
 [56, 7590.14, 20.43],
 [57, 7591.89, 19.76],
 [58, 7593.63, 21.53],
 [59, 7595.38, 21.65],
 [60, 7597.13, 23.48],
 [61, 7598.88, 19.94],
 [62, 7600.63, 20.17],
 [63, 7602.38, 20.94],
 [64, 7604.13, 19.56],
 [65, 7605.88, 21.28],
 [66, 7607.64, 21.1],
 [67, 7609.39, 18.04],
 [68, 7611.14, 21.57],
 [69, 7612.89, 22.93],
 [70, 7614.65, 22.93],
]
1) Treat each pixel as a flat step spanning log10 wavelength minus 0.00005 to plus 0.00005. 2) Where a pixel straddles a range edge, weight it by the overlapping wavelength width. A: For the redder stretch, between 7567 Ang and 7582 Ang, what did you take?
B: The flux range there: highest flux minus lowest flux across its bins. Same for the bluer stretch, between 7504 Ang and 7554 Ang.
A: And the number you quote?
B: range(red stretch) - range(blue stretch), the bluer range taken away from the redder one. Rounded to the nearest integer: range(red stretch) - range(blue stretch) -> -2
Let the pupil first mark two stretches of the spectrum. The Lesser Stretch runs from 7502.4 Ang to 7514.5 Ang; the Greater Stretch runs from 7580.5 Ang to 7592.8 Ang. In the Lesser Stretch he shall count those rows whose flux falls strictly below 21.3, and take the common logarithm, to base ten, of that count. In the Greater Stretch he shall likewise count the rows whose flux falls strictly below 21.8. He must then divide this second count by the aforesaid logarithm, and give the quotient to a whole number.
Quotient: 17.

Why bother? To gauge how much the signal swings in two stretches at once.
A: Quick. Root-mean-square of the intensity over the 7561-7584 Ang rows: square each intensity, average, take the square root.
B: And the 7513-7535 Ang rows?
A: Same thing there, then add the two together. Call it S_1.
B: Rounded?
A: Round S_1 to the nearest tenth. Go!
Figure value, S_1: 44.0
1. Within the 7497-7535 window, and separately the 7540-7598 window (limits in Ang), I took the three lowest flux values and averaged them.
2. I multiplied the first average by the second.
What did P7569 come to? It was 417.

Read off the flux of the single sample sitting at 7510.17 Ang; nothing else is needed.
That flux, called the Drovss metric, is 21.11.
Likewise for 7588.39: 22.22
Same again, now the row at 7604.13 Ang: 19.56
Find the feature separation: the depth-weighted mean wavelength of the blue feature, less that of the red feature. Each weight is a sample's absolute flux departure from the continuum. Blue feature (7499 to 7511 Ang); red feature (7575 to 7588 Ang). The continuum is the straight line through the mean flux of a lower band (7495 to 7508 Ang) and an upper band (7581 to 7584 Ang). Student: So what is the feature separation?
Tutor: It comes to -76.8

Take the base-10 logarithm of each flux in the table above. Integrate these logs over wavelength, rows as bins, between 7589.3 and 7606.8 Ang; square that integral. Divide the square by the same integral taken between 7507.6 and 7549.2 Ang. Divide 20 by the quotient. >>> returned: 2.1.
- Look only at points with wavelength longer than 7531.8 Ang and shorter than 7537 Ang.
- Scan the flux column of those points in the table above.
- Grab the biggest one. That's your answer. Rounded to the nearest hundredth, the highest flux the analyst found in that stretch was 22.78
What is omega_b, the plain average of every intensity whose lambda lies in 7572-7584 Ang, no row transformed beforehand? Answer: 21.4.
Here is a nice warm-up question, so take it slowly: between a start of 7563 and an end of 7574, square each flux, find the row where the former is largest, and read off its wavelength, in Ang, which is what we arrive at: 7563.97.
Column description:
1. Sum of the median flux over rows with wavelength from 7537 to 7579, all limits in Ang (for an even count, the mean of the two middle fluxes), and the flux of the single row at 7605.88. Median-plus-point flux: 43.2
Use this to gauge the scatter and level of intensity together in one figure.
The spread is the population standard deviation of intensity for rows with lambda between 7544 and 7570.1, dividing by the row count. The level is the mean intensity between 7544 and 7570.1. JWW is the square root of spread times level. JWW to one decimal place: 4.1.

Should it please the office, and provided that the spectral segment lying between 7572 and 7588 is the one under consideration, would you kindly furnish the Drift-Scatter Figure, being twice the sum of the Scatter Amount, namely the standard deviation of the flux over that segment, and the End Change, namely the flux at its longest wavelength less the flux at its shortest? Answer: 0.9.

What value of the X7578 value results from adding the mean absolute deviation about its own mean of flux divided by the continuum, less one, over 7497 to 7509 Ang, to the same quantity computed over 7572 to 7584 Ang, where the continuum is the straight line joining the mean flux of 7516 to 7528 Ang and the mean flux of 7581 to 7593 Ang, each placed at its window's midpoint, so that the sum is 0.054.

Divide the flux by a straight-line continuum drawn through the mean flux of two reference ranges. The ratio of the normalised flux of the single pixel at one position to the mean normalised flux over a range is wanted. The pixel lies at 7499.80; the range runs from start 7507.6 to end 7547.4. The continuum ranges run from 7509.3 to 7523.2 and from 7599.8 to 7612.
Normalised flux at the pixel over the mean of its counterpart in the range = 0.895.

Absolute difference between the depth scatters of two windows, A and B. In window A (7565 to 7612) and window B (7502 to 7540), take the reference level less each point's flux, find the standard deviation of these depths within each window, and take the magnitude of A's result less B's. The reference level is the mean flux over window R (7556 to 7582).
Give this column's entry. 0.33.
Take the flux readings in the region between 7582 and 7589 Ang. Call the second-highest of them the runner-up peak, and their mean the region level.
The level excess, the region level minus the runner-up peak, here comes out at -0.02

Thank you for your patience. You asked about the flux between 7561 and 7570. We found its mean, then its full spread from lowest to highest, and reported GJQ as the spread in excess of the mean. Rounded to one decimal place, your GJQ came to -20.8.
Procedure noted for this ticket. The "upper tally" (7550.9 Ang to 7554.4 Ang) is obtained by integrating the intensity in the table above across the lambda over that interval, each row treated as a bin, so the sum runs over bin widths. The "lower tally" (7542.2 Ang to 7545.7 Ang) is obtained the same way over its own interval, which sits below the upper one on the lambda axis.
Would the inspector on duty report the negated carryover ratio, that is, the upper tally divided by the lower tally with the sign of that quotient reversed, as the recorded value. -0.99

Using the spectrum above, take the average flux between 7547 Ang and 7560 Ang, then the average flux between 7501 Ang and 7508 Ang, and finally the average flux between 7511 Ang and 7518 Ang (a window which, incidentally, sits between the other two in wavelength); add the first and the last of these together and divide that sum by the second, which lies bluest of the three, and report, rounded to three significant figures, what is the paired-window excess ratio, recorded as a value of 2.05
